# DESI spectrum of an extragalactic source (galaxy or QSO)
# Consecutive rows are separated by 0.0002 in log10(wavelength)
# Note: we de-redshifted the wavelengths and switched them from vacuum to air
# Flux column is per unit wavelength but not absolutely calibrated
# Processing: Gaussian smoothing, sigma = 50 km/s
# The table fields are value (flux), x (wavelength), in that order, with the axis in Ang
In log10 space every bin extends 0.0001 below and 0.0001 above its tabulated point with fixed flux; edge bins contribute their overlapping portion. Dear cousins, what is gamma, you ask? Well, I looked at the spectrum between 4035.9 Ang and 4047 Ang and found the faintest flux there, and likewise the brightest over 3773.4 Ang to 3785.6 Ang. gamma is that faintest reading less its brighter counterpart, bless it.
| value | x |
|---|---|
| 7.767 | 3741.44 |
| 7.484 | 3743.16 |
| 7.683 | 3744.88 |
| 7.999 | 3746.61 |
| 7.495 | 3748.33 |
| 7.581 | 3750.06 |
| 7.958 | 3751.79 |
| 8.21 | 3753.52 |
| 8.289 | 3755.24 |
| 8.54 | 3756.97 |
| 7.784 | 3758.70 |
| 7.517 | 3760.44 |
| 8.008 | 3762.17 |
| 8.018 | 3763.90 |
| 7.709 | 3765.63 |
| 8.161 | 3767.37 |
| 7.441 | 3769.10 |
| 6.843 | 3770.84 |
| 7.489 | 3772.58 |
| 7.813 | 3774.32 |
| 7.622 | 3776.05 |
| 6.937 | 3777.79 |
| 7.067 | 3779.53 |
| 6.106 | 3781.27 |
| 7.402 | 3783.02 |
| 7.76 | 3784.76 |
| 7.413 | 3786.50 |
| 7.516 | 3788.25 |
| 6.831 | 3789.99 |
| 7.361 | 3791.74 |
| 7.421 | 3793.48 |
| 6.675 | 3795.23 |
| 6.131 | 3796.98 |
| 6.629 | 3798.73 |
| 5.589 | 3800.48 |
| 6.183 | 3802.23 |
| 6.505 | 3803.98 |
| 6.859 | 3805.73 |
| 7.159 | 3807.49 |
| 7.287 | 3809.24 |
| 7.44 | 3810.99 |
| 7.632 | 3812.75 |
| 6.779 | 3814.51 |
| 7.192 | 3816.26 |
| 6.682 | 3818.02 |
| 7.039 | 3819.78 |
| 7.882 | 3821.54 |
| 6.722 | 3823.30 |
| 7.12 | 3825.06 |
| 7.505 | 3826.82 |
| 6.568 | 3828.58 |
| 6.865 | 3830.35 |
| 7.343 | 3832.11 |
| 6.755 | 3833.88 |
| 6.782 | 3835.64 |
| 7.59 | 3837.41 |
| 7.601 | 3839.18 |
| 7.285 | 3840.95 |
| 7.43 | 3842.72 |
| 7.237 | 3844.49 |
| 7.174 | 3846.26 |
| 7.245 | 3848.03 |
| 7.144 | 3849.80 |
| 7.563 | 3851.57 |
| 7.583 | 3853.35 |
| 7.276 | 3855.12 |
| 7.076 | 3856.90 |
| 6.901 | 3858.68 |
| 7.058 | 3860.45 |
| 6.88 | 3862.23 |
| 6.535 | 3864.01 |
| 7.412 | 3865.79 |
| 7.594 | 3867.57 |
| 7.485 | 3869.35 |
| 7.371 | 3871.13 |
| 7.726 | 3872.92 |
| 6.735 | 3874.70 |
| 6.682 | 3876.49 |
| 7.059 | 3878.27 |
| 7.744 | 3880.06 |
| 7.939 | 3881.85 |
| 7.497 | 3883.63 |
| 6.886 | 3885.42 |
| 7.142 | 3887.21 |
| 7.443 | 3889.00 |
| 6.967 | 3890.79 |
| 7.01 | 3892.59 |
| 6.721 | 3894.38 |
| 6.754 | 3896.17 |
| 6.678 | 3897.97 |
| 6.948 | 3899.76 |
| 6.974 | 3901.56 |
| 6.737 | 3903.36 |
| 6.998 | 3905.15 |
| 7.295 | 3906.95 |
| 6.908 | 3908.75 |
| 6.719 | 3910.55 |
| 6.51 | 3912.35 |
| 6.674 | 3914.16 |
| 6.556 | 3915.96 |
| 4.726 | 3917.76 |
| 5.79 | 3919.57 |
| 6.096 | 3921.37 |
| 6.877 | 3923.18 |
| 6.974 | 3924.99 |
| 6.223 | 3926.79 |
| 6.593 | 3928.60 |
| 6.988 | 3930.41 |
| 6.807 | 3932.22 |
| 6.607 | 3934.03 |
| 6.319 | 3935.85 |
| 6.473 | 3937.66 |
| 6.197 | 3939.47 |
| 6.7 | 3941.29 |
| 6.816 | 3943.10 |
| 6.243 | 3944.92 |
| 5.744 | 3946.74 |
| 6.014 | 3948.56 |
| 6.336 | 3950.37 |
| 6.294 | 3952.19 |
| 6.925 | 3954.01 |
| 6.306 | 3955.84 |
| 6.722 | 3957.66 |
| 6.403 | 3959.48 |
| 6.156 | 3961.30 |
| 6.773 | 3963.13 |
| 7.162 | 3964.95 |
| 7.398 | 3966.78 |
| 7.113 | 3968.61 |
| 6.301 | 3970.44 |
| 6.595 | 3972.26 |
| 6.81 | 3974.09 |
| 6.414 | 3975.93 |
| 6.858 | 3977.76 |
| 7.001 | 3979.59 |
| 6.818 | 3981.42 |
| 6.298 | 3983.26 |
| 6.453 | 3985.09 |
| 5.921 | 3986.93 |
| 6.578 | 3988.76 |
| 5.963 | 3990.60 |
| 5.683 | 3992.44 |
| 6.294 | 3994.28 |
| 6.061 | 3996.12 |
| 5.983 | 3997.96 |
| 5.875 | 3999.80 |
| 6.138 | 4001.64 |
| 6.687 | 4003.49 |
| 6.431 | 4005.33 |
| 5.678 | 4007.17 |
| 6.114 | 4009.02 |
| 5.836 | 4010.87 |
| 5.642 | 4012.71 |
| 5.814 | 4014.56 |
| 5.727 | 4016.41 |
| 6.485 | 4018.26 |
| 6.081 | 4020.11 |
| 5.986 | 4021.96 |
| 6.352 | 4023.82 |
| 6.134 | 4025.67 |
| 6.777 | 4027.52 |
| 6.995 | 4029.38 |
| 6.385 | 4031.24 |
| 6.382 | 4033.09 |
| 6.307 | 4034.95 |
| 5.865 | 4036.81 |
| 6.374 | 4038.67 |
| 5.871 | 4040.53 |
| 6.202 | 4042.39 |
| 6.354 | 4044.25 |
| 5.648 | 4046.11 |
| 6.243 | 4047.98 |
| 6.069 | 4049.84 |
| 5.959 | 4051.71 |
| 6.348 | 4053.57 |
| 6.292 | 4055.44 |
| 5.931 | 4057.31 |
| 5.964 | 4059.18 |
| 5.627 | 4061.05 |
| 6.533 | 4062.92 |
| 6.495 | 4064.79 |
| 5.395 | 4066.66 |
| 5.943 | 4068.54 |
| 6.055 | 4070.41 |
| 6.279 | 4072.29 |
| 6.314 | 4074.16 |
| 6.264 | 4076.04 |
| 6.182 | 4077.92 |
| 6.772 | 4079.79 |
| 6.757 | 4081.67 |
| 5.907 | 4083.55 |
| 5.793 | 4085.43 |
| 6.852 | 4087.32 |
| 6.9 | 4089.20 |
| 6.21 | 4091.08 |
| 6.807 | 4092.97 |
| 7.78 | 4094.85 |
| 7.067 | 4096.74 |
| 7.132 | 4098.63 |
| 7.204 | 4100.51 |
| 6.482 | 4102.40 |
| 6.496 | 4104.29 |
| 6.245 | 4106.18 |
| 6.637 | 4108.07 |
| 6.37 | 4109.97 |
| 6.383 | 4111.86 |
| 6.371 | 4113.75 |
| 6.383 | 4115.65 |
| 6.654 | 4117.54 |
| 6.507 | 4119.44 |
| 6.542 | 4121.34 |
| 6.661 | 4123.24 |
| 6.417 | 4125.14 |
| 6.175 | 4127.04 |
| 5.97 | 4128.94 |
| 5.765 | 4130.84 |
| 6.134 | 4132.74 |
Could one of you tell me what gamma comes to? -2.2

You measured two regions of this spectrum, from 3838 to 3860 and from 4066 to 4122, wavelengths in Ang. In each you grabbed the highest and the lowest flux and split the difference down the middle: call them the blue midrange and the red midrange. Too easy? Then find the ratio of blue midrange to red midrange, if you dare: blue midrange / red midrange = 1.10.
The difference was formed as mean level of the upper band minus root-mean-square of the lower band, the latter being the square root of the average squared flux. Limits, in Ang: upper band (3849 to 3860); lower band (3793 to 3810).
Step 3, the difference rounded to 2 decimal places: 0.59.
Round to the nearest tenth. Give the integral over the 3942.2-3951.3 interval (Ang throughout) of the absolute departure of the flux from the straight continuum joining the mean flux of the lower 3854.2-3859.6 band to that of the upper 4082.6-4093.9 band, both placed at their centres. 5.4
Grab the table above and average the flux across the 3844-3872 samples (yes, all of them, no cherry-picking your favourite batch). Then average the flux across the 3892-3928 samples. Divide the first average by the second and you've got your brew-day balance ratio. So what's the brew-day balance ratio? 1.09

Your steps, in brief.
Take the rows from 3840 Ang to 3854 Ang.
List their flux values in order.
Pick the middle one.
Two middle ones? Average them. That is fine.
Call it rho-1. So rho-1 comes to 7.3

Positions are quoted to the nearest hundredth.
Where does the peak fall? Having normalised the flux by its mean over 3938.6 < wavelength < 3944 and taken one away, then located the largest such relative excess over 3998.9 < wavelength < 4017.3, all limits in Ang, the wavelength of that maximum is 4003.49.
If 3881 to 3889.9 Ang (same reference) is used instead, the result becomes 3881.85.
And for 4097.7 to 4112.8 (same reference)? 4100.51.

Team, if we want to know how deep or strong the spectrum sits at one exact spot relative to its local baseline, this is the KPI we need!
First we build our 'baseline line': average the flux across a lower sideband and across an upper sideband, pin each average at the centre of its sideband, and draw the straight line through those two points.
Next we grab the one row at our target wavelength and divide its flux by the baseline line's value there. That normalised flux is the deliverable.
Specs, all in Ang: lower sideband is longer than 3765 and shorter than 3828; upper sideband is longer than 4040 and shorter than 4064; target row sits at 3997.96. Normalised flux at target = 0.95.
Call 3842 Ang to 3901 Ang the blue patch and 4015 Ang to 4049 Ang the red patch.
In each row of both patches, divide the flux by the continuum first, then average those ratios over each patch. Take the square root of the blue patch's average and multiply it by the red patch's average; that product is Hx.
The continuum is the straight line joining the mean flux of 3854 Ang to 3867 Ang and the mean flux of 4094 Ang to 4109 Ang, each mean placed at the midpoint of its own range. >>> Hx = 0.91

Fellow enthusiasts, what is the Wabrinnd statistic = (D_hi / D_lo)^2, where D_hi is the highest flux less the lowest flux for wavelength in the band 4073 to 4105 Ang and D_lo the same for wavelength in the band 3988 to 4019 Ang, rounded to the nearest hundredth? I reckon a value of 3.62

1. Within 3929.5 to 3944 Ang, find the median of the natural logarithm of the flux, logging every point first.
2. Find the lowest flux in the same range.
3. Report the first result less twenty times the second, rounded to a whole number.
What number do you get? -122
